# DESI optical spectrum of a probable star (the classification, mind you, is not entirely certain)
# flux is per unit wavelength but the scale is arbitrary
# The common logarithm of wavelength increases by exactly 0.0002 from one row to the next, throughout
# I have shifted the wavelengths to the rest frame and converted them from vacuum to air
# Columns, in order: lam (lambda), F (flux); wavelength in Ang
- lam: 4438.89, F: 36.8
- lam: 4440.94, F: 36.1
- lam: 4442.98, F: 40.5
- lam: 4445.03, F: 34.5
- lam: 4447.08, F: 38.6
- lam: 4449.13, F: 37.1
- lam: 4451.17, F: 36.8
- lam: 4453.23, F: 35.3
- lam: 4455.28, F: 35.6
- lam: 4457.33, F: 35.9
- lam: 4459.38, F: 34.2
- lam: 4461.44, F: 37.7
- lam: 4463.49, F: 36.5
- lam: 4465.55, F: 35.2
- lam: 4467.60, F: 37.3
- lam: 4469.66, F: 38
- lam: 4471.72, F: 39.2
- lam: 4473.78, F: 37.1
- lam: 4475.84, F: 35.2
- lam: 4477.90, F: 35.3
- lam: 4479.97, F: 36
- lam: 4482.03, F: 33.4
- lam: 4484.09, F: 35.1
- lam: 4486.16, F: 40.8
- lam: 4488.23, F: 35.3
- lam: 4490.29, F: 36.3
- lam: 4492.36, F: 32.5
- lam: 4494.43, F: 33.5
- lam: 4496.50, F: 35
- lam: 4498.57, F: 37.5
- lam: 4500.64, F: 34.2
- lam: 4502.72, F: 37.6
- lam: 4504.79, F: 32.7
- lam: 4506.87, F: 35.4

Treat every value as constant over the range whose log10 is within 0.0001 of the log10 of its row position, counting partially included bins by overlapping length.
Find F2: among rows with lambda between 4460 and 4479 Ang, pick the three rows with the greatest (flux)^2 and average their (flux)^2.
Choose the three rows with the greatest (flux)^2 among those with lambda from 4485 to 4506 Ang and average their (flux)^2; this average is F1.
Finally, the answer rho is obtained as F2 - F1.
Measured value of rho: -28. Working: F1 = 1495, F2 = 1467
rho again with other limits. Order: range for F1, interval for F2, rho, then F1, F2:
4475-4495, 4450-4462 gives -71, 1426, 1355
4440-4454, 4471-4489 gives 24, 1502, 1526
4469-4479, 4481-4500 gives 11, 1452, 1463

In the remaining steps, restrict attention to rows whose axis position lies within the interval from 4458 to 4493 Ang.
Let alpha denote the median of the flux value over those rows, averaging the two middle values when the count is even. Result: 36.0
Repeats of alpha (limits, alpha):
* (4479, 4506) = 35.1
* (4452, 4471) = 35.9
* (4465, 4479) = 37.1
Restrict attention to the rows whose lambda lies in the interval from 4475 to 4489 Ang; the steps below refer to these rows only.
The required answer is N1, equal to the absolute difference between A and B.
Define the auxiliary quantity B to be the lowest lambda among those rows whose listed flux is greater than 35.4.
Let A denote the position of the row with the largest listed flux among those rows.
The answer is 6.2 Ang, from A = 4486.16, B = 4479.97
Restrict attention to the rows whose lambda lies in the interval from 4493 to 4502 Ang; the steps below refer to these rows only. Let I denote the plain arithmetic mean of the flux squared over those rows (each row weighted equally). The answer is 1231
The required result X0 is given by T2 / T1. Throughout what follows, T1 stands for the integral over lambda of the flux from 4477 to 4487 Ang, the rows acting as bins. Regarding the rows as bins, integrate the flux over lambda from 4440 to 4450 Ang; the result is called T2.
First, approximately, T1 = 360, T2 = 374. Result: 1.04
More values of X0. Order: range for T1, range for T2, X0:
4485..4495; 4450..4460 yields 1.00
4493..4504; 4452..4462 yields 0.92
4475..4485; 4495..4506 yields 1.11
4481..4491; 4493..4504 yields 1.08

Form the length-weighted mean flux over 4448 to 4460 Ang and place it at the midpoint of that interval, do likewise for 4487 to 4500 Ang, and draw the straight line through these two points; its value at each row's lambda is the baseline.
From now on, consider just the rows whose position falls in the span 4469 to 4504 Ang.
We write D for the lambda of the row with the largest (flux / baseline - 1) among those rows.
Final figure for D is 4486.16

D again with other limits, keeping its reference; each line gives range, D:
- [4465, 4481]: 4471.72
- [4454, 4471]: 4469.66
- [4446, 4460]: 4447.08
